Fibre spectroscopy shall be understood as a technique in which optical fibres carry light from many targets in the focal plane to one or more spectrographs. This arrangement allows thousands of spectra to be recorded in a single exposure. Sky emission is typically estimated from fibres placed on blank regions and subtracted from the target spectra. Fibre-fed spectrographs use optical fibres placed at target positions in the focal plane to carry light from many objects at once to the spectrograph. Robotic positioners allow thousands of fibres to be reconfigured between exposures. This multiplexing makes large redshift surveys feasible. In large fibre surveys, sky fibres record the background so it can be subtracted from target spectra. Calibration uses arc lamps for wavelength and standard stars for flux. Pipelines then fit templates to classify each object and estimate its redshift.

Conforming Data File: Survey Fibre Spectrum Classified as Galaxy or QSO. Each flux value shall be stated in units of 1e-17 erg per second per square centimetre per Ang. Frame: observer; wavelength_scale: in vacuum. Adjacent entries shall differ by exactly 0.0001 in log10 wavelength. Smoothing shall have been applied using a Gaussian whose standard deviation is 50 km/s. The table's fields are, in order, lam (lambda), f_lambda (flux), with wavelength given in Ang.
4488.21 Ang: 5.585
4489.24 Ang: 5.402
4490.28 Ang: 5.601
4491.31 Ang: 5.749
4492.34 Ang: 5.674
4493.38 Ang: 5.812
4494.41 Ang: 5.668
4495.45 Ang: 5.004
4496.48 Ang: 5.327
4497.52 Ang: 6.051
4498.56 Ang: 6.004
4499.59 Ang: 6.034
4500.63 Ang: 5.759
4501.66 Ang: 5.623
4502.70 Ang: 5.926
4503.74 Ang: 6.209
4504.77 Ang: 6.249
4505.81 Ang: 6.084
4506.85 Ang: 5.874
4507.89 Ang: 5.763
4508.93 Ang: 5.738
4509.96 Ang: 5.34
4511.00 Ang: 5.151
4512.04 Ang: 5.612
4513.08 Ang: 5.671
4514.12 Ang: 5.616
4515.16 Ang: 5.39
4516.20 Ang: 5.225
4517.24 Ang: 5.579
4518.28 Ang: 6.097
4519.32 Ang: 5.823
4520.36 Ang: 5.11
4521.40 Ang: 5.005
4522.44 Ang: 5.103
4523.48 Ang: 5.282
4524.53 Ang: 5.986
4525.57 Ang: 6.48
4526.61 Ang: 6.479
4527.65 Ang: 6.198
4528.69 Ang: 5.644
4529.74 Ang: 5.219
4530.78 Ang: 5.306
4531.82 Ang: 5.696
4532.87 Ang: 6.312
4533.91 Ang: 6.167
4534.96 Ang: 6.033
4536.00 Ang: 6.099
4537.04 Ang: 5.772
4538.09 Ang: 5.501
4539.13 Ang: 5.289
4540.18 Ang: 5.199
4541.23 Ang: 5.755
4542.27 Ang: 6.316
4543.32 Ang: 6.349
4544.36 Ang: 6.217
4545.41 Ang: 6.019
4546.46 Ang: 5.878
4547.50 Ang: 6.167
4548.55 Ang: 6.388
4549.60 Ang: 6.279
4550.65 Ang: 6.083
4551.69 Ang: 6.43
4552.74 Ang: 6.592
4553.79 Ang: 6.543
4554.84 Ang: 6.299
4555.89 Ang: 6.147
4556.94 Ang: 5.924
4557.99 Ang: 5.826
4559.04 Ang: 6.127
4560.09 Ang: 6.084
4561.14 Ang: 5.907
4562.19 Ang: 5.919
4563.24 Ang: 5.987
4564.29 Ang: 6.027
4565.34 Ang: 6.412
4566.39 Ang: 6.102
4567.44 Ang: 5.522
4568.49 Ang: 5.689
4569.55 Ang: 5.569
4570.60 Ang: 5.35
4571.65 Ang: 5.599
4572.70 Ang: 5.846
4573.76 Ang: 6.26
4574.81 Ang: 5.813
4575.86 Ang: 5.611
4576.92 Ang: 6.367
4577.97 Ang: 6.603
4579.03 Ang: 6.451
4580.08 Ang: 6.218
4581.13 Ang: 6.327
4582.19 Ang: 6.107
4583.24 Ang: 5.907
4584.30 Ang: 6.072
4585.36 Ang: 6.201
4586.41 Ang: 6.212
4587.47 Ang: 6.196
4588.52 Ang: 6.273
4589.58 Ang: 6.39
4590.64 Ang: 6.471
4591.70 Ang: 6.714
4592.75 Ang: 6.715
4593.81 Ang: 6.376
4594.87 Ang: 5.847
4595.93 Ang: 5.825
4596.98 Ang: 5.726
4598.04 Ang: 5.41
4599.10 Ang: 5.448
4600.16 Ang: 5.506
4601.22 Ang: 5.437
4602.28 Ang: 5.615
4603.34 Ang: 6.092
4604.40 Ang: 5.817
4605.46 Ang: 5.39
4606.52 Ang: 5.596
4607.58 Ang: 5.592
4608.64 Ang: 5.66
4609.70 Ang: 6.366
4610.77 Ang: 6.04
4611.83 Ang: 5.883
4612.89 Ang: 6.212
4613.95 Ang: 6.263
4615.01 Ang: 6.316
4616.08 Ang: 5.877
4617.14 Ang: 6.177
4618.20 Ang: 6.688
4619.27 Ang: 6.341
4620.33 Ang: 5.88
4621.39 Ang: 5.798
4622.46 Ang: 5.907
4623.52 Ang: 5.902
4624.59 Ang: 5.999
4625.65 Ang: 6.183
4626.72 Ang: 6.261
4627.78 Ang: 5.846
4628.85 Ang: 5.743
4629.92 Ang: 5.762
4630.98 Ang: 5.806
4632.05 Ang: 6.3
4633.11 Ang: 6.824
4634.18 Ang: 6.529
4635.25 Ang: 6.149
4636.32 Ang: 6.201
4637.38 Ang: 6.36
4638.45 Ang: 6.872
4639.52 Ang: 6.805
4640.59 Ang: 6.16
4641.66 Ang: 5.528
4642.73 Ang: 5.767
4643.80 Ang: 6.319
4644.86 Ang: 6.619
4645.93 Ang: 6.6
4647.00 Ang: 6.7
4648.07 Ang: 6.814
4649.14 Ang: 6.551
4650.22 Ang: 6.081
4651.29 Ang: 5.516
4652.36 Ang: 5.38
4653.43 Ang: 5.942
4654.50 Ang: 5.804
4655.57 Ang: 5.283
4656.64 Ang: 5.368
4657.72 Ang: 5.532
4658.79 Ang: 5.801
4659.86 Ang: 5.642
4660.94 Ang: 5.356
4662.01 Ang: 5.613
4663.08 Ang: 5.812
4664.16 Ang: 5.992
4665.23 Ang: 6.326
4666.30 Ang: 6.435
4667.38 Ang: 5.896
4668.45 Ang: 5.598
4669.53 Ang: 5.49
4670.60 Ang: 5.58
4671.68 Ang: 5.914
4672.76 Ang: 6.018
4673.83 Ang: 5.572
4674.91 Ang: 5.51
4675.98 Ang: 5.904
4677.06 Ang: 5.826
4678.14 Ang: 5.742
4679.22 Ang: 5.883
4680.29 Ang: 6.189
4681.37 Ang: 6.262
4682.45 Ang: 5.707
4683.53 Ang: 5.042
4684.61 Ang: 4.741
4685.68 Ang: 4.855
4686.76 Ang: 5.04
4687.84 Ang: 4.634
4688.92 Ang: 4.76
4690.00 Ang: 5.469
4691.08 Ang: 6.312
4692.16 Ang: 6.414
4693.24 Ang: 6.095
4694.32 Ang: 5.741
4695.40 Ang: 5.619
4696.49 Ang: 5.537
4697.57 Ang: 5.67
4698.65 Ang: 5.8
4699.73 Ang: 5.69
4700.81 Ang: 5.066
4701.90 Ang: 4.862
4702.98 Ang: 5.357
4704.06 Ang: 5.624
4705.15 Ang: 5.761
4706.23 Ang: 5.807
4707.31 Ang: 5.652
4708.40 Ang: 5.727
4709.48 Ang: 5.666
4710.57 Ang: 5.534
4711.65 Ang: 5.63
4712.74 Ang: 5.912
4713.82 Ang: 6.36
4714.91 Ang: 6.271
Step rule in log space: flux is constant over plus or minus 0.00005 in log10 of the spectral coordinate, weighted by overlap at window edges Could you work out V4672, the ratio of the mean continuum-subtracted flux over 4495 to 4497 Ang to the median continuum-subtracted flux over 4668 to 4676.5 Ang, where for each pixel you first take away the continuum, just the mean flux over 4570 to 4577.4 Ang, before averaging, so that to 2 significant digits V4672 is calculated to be 2.7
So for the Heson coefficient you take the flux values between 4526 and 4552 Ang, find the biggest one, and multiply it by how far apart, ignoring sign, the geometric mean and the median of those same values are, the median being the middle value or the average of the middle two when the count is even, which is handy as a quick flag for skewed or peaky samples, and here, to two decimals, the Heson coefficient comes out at 0.94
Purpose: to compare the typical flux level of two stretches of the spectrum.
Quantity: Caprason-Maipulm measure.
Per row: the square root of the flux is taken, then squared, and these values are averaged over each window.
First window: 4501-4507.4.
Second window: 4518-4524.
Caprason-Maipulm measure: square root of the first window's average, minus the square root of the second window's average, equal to 0.12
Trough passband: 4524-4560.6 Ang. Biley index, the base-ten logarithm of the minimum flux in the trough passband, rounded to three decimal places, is 0.716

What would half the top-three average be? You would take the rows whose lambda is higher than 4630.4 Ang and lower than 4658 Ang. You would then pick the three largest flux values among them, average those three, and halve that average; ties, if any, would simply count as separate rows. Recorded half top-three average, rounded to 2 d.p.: 3.42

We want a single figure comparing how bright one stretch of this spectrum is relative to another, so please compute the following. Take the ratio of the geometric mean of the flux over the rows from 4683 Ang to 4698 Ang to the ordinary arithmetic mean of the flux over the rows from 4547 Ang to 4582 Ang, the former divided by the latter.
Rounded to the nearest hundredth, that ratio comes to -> 0.89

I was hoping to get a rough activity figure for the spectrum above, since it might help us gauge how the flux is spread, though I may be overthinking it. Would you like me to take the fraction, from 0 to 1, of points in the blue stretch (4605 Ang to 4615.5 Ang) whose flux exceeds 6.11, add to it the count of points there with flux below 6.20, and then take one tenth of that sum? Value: 0.64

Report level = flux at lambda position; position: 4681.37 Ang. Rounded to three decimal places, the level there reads 6.262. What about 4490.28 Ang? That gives 5.601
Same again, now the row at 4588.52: 6.273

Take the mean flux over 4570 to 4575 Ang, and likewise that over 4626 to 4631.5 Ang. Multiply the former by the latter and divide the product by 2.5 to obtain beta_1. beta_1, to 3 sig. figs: 13.6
